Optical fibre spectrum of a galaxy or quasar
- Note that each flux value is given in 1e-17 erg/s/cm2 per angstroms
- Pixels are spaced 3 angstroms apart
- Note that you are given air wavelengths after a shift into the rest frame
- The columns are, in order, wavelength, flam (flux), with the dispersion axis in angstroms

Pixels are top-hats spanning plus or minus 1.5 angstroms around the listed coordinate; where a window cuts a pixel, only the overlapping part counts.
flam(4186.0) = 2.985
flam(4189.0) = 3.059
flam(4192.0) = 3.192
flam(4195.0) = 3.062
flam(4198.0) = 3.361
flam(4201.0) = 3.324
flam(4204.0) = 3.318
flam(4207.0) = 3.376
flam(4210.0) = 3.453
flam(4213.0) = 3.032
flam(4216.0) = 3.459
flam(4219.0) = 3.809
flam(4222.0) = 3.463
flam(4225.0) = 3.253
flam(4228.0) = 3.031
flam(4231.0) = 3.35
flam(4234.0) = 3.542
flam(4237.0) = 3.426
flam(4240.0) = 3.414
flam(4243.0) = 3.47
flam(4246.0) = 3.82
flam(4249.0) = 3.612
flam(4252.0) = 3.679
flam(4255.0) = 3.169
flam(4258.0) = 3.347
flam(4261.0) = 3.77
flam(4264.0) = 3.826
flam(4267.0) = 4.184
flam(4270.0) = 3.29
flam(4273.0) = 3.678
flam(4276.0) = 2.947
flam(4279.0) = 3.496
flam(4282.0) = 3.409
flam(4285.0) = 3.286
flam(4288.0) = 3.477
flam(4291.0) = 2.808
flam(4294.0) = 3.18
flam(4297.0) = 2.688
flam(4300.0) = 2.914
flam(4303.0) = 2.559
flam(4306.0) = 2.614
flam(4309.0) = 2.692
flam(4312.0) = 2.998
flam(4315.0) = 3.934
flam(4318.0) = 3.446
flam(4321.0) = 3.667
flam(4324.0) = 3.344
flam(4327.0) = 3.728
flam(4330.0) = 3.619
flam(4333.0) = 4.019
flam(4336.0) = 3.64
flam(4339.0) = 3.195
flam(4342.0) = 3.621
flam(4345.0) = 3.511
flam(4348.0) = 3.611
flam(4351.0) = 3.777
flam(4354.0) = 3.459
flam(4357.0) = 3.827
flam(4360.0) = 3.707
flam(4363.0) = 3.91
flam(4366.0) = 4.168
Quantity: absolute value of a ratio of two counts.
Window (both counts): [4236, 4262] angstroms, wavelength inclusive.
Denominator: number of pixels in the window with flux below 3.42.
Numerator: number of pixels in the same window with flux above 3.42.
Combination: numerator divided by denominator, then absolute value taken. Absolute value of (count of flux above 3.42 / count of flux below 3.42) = 2.0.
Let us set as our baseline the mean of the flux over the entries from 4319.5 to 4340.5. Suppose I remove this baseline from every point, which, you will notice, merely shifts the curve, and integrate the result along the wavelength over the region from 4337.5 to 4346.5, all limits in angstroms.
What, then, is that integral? -1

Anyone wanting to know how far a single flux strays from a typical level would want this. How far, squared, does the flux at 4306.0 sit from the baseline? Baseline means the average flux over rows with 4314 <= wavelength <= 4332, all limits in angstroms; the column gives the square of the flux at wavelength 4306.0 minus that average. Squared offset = 1.02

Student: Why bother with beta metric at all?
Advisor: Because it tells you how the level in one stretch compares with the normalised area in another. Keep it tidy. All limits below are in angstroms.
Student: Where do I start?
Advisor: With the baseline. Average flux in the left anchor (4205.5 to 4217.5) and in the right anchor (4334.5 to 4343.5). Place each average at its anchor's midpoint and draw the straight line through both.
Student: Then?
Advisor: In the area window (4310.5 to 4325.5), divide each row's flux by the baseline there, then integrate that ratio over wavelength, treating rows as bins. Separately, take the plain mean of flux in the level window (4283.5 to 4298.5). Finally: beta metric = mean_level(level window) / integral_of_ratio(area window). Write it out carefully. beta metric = 0.205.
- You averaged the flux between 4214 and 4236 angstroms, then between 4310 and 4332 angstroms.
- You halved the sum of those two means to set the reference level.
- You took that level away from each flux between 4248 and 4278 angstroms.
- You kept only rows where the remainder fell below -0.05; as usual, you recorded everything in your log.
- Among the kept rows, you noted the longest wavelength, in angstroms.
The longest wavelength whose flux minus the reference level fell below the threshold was 4276.0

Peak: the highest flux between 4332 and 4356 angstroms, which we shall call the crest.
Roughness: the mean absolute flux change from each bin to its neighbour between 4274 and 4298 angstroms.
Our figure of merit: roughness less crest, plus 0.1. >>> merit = -3.56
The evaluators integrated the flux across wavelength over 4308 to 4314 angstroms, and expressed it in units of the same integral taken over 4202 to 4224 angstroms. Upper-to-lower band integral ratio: 0.24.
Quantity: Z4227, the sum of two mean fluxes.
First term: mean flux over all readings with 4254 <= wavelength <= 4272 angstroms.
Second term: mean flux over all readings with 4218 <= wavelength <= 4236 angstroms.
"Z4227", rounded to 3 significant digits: 7.01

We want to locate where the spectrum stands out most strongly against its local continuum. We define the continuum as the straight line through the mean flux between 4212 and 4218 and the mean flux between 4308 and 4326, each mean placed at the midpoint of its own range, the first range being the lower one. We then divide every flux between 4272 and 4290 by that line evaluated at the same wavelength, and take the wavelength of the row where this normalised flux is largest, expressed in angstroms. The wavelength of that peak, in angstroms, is 4273.0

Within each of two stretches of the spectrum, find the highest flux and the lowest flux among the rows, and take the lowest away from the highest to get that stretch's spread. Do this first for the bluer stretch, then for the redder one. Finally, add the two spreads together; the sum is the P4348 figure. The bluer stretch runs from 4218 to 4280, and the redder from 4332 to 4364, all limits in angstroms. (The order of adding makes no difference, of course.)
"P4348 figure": 2.06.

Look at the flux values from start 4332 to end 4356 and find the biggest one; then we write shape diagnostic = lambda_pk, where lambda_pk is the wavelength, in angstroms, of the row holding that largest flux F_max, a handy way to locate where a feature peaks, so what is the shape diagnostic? 4333.0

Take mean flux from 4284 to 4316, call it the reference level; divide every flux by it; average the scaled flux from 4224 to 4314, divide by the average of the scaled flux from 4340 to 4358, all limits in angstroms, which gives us 0.91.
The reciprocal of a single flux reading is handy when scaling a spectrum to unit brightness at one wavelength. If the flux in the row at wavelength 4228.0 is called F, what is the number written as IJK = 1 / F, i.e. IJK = 0.330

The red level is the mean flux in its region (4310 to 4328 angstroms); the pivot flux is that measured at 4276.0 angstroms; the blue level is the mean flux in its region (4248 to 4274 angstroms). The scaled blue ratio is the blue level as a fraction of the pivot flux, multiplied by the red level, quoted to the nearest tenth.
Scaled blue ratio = 4.3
